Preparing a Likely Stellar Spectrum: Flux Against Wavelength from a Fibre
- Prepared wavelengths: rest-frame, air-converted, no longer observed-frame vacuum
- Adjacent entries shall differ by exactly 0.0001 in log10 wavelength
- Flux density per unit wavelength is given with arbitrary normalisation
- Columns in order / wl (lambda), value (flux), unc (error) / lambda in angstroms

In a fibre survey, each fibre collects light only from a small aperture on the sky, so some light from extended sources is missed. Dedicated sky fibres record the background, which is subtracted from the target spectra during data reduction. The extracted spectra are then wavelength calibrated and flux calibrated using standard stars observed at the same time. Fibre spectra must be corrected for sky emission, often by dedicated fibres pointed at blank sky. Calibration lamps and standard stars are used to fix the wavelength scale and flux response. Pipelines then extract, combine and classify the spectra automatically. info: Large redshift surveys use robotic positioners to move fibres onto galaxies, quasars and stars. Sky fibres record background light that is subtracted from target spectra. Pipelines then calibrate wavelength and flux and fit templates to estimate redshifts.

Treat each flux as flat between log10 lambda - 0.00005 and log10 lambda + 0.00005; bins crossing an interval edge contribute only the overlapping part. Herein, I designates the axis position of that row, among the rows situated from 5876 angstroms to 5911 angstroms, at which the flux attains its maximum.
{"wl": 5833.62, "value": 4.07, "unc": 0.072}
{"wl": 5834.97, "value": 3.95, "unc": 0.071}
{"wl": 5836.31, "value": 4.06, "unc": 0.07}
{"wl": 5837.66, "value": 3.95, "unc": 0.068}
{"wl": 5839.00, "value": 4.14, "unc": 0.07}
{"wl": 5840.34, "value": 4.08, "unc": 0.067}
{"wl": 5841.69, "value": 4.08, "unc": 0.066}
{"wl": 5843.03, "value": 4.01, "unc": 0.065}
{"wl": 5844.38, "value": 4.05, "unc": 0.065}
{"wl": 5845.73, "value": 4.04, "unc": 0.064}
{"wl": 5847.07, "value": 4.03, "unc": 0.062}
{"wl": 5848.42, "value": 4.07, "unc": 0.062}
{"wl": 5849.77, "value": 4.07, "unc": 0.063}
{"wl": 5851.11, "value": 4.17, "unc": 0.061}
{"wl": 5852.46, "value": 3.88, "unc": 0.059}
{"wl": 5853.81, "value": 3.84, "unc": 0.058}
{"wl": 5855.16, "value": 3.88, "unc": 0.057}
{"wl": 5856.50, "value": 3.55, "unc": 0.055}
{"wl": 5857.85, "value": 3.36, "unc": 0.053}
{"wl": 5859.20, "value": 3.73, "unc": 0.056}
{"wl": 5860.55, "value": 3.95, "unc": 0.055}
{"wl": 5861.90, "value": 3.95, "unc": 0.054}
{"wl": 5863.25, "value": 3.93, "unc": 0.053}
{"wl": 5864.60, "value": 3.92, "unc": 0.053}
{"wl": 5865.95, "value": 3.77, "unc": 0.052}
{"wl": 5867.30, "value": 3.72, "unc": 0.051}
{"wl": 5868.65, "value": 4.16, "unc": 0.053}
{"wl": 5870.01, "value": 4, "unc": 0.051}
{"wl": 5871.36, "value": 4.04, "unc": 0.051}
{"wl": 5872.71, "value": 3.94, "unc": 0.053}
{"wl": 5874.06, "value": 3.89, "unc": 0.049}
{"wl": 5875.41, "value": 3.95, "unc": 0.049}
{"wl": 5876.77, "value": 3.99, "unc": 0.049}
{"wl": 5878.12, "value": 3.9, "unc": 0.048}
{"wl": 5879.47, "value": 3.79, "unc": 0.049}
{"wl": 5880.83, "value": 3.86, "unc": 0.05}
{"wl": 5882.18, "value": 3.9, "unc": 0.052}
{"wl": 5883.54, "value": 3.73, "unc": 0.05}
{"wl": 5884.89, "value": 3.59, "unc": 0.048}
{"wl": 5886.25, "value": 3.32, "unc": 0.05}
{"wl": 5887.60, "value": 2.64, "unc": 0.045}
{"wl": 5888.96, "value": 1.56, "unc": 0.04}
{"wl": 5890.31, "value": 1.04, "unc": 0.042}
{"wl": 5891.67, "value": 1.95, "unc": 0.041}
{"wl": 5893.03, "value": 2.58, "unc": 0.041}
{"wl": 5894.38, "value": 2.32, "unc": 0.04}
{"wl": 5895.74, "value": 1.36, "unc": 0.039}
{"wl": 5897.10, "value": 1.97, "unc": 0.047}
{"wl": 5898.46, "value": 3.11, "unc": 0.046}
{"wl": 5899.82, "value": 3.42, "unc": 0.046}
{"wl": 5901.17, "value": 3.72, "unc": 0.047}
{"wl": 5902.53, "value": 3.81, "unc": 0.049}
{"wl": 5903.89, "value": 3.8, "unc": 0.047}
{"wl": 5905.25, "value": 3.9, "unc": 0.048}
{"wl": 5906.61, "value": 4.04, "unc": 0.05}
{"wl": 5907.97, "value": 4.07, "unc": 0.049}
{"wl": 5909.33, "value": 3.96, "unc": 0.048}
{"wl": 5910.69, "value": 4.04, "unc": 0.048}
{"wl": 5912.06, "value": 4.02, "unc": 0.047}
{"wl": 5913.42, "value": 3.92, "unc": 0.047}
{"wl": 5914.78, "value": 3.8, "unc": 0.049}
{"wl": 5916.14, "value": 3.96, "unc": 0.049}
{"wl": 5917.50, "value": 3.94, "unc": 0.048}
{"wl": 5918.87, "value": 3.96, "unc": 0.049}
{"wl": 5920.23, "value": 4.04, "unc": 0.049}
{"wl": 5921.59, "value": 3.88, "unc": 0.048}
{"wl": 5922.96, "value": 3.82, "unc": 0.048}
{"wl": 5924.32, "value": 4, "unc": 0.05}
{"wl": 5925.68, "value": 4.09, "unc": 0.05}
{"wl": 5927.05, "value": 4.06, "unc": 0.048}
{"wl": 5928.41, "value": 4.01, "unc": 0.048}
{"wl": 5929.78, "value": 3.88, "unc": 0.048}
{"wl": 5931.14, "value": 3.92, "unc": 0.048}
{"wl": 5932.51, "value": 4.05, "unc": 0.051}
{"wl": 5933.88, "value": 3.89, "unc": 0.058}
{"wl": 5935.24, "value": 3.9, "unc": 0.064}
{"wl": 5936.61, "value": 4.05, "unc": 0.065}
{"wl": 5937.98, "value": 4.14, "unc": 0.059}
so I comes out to 5907.97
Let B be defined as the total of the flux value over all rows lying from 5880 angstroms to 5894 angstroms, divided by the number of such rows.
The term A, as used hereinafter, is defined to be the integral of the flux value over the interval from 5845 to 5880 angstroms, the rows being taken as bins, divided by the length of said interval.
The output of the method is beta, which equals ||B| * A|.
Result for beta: 11.0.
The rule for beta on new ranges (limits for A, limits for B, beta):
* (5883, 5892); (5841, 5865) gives 10.0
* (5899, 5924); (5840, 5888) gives 15.0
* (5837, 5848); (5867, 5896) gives 13.1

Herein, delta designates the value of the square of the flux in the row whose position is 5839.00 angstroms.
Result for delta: 17.1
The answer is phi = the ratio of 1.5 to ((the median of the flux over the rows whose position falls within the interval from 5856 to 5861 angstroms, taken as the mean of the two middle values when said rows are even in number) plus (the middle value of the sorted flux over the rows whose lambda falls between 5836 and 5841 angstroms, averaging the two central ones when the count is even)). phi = 0.195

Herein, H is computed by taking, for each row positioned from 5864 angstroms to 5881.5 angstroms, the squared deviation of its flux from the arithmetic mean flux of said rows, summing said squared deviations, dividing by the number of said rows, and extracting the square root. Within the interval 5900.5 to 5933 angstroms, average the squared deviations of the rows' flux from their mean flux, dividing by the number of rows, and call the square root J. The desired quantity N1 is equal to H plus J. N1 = 0.2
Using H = 0.11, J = 0.10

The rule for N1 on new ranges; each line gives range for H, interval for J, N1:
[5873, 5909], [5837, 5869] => 1.1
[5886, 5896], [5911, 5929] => 0.8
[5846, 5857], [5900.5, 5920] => 0.3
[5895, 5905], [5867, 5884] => 1.0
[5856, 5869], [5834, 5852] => 0.3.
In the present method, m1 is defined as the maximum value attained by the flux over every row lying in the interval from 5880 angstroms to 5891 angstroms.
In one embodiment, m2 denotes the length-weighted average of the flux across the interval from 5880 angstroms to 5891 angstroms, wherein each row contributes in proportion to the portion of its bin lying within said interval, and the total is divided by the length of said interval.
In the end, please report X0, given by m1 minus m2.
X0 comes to 0.94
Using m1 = 3.9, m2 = 2.96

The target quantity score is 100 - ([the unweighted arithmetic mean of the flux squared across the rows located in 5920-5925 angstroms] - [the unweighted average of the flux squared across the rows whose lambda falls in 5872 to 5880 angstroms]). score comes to 100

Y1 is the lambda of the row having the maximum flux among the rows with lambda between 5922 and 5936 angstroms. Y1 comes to 5925.68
